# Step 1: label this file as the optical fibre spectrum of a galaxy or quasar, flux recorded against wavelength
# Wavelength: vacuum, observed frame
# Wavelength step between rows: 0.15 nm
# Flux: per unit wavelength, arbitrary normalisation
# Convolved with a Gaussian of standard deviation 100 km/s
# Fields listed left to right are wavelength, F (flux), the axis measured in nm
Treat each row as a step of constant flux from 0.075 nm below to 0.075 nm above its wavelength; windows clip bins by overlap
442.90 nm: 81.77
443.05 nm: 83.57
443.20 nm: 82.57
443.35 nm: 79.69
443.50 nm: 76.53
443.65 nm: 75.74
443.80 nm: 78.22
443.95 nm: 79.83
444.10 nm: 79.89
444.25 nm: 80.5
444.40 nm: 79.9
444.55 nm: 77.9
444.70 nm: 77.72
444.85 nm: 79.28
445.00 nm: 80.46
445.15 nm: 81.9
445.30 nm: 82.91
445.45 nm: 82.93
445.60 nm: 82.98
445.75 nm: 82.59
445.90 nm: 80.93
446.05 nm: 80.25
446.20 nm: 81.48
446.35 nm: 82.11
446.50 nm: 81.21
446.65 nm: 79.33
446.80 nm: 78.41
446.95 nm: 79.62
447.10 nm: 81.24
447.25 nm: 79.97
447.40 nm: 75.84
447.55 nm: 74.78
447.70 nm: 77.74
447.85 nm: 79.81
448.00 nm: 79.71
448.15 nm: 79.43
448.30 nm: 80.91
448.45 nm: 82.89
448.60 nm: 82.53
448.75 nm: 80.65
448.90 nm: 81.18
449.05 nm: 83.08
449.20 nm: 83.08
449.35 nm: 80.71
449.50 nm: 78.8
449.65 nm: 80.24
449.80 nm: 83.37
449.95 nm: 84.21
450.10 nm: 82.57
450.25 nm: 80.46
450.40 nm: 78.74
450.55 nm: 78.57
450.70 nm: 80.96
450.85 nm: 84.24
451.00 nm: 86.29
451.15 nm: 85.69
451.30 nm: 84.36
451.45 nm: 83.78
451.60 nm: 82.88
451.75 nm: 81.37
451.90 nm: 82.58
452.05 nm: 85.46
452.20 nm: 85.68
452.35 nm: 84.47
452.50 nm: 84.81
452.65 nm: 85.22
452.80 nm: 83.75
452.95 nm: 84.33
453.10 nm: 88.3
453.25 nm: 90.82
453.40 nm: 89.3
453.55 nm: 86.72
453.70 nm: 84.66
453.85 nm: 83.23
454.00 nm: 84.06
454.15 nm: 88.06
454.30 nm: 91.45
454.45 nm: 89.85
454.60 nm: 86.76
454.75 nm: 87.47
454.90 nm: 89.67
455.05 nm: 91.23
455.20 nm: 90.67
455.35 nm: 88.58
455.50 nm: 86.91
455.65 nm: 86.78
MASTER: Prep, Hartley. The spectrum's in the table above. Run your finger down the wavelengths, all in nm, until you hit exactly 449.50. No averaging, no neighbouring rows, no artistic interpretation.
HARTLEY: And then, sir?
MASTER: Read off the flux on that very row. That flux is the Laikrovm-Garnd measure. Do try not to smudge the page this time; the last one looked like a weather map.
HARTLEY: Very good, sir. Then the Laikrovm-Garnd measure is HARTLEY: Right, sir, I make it 78.8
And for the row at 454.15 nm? 88.06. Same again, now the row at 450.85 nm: 84.24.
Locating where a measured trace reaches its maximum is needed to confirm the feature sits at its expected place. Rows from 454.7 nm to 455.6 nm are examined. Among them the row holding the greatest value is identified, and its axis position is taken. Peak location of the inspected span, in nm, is 455.05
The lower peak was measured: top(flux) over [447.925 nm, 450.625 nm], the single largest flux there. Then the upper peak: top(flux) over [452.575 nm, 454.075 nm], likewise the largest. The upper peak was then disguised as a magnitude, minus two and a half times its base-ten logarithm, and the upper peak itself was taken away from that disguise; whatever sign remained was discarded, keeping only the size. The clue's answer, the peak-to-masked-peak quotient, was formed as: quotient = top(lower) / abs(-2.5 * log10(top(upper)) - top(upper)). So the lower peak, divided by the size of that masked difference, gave 0.880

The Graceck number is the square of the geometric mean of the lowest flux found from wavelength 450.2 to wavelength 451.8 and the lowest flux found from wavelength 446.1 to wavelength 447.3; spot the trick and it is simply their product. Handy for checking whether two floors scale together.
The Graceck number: 6161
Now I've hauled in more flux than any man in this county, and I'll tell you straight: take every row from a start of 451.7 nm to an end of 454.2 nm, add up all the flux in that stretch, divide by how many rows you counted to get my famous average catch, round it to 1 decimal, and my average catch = 85.5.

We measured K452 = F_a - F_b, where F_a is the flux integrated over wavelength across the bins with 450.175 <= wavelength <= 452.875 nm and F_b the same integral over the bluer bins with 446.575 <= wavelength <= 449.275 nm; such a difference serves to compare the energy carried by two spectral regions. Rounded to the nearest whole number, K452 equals 9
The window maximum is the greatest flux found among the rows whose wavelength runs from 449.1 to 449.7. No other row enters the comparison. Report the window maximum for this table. 83.08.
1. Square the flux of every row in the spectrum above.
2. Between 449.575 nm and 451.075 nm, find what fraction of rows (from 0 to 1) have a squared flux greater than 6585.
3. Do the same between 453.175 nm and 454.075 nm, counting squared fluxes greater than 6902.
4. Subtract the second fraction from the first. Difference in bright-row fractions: -0.5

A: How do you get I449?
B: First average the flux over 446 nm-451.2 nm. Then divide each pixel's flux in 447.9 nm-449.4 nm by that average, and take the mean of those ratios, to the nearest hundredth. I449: 1.01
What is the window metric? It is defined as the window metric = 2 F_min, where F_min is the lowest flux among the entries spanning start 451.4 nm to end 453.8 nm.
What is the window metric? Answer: 163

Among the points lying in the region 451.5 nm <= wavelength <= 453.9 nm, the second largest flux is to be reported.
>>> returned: 89.3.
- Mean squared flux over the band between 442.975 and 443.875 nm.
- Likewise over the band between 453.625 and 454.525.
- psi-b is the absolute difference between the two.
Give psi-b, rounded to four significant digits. 1248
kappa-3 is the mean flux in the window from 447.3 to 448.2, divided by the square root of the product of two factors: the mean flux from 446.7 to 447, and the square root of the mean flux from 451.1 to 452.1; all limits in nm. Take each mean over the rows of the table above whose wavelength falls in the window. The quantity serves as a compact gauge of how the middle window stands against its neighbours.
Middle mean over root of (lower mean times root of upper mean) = 2.90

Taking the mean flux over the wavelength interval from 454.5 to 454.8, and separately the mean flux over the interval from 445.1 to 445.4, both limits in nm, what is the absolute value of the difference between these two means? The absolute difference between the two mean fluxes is 5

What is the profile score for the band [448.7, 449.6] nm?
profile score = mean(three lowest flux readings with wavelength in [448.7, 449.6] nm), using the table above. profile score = 80.1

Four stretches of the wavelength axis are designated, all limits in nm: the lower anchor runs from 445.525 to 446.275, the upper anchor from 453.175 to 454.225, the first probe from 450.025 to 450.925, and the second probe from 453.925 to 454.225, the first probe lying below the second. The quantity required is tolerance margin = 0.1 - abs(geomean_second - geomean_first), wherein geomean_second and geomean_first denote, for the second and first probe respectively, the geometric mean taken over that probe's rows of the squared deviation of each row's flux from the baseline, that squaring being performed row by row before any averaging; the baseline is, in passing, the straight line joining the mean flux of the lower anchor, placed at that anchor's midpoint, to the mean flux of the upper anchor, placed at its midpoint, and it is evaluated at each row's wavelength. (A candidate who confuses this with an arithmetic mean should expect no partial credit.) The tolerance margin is -5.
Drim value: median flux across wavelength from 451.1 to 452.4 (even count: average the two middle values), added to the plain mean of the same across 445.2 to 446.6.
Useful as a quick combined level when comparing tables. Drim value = 166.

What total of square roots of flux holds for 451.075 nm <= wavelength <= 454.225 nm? 194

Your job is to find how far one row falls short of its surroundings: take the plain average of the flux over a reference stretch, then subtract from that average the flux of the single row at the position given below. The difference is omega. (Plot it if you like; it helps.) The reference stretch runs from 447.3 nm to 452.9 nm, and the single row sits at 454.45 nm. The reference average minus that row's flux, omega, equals -7.9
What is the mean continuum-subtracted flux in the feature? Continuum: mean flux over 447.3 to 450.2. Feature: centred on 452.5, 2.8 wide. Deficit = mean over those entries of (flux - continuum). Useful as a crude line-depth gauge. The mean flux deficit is 5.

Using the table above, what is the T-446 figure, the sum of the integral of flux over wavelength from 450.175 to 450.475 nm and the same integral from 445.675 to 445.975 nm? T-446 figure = 48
